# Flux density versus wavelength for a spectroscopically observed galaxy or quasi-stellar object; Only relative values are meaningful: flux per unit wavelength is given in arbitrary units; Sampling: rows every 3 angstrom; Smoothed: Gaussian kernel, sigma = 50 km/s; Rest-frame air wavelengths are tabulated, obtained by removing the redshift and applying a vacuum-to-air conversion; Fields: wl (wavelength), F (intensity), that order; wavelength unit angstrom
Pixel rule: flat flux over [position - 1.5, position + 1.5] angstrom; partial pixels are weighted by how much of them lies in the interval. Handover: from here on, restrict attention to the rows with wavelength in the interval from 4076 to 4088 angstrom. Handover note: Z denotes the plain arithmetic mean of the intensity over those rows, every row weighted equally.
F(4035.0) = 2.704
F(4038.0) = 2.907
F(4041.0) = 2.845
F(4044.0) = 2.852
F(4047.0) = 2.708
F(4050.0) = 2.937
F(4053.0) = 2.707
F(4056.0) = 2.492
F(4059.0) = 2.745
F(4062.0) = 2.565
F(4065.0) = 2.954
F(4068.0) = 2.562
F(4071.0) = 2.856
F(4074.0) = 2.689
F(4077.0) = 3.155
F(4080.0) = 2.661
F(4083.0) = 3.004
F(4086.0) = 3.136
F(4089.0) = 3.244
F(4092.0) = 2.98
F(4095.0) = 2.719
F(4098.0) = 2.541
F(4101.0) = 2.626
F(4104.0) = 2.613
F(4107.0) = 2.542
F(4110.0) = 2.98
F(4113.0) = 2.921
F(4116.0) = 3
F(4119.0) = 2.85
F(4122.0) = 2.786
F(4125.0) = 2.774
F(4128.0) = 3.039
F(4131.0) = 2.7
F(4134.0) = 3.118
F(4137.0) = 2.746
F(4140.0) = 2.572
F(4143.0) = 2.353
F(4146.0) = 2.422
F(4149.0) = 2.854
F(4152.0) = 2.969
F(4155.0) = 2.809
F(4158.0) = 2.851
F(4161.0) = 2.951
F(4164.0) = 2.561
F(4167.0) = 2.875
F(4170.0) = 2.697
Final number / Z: 2.99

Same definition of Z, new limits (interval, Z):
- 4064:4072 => 2.79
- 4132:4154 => 2.72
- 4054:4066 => 2.69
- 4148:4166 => 2.83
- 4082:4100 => 2.94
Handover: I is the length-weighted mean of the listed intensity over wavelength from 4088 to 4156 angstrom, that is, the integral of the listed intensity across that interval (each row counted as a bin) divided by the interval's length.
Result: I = 2.79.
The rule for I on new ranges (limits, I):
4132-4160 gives 2.75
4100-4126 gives 2.79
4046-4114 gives 2.80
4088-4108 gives 2.75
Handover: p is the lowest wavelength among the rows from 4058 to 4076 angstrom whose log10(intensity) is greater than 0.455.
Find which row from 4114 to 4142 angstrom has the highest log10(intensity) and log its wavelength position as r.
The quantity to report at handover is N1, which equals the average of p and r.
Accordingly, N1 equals 4099.5 angstrom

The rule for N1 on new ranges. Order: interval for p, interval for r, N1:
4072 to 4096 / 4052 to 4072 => 4071.0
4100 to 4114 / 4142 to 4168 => 4131.0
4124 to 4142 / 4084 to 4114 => 4108.5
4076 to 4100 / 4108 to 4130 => 4102.5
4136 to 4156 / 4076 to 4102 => 4119.0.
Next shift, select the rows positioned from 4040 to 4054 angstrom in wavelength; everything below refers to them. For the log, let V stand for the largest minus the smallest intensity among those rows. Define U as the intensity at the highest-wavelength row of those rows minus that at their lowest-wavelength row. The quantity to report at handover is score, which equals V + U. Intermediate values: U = -0.1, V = 0.23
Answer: 0.09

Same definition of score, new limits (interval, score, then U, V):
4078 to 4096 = 0.64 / 0.1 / 0.58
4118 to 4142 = 0.27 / -0.3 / 0.55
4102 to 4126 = 0.62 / 0.2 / 0.46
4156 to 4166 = 0.10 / -0.3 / 0.39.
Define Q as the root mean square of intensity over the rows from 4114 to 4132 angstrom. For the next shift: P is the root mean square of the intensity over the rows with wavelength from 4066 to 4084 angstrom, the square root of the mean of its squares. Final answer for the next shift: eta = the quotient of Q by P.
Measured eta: 1.01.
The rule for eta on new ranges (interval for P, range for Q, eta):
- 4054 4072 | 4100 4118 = 1.03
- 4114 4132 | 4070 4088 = 1.02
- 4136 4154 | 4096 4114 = 1.02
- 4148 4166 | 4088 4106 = 0.99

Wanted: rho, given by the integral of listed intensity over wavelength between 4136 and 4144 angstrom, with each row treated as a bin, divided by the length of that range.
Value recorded 2.6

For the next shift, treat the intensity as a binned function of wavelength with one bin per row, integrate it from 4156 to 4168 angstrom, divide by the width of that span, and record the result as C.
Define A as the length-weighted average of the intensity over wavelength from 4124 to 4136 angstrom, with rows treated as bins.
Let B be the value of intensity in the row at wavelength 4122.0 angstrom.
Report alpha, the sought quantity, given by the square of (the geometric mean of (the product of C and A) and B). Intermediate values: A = 2.91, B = 2.786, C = 2.807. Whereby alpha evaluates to 22.7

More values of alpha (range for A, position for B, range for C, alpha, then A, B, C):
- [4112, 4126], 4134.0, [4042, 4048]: 25.0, 2.87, 3.118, 2.791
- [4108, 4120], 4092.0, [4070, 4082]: 24.8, 2.92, 2.98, 2.846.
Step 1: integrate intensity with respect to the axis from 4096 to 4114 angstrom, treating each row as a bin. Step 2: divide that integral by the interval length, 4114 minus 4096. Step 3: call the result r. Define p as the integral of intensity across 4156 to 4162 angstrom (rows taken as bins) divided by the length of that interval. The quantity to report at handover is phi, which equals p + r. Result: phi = 5.59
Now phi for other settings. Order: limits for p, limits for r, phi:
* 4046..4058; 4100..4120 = 5.51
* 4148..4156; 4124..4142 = 5.70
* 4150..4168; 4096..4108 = 5.42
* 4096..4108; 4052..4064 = 5.23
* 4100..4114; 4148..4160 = 5.61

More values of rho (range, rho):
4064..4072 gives 2.8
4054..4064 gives 2.6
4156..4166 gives 2.8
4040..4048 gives 2.8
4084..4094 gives 3.1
